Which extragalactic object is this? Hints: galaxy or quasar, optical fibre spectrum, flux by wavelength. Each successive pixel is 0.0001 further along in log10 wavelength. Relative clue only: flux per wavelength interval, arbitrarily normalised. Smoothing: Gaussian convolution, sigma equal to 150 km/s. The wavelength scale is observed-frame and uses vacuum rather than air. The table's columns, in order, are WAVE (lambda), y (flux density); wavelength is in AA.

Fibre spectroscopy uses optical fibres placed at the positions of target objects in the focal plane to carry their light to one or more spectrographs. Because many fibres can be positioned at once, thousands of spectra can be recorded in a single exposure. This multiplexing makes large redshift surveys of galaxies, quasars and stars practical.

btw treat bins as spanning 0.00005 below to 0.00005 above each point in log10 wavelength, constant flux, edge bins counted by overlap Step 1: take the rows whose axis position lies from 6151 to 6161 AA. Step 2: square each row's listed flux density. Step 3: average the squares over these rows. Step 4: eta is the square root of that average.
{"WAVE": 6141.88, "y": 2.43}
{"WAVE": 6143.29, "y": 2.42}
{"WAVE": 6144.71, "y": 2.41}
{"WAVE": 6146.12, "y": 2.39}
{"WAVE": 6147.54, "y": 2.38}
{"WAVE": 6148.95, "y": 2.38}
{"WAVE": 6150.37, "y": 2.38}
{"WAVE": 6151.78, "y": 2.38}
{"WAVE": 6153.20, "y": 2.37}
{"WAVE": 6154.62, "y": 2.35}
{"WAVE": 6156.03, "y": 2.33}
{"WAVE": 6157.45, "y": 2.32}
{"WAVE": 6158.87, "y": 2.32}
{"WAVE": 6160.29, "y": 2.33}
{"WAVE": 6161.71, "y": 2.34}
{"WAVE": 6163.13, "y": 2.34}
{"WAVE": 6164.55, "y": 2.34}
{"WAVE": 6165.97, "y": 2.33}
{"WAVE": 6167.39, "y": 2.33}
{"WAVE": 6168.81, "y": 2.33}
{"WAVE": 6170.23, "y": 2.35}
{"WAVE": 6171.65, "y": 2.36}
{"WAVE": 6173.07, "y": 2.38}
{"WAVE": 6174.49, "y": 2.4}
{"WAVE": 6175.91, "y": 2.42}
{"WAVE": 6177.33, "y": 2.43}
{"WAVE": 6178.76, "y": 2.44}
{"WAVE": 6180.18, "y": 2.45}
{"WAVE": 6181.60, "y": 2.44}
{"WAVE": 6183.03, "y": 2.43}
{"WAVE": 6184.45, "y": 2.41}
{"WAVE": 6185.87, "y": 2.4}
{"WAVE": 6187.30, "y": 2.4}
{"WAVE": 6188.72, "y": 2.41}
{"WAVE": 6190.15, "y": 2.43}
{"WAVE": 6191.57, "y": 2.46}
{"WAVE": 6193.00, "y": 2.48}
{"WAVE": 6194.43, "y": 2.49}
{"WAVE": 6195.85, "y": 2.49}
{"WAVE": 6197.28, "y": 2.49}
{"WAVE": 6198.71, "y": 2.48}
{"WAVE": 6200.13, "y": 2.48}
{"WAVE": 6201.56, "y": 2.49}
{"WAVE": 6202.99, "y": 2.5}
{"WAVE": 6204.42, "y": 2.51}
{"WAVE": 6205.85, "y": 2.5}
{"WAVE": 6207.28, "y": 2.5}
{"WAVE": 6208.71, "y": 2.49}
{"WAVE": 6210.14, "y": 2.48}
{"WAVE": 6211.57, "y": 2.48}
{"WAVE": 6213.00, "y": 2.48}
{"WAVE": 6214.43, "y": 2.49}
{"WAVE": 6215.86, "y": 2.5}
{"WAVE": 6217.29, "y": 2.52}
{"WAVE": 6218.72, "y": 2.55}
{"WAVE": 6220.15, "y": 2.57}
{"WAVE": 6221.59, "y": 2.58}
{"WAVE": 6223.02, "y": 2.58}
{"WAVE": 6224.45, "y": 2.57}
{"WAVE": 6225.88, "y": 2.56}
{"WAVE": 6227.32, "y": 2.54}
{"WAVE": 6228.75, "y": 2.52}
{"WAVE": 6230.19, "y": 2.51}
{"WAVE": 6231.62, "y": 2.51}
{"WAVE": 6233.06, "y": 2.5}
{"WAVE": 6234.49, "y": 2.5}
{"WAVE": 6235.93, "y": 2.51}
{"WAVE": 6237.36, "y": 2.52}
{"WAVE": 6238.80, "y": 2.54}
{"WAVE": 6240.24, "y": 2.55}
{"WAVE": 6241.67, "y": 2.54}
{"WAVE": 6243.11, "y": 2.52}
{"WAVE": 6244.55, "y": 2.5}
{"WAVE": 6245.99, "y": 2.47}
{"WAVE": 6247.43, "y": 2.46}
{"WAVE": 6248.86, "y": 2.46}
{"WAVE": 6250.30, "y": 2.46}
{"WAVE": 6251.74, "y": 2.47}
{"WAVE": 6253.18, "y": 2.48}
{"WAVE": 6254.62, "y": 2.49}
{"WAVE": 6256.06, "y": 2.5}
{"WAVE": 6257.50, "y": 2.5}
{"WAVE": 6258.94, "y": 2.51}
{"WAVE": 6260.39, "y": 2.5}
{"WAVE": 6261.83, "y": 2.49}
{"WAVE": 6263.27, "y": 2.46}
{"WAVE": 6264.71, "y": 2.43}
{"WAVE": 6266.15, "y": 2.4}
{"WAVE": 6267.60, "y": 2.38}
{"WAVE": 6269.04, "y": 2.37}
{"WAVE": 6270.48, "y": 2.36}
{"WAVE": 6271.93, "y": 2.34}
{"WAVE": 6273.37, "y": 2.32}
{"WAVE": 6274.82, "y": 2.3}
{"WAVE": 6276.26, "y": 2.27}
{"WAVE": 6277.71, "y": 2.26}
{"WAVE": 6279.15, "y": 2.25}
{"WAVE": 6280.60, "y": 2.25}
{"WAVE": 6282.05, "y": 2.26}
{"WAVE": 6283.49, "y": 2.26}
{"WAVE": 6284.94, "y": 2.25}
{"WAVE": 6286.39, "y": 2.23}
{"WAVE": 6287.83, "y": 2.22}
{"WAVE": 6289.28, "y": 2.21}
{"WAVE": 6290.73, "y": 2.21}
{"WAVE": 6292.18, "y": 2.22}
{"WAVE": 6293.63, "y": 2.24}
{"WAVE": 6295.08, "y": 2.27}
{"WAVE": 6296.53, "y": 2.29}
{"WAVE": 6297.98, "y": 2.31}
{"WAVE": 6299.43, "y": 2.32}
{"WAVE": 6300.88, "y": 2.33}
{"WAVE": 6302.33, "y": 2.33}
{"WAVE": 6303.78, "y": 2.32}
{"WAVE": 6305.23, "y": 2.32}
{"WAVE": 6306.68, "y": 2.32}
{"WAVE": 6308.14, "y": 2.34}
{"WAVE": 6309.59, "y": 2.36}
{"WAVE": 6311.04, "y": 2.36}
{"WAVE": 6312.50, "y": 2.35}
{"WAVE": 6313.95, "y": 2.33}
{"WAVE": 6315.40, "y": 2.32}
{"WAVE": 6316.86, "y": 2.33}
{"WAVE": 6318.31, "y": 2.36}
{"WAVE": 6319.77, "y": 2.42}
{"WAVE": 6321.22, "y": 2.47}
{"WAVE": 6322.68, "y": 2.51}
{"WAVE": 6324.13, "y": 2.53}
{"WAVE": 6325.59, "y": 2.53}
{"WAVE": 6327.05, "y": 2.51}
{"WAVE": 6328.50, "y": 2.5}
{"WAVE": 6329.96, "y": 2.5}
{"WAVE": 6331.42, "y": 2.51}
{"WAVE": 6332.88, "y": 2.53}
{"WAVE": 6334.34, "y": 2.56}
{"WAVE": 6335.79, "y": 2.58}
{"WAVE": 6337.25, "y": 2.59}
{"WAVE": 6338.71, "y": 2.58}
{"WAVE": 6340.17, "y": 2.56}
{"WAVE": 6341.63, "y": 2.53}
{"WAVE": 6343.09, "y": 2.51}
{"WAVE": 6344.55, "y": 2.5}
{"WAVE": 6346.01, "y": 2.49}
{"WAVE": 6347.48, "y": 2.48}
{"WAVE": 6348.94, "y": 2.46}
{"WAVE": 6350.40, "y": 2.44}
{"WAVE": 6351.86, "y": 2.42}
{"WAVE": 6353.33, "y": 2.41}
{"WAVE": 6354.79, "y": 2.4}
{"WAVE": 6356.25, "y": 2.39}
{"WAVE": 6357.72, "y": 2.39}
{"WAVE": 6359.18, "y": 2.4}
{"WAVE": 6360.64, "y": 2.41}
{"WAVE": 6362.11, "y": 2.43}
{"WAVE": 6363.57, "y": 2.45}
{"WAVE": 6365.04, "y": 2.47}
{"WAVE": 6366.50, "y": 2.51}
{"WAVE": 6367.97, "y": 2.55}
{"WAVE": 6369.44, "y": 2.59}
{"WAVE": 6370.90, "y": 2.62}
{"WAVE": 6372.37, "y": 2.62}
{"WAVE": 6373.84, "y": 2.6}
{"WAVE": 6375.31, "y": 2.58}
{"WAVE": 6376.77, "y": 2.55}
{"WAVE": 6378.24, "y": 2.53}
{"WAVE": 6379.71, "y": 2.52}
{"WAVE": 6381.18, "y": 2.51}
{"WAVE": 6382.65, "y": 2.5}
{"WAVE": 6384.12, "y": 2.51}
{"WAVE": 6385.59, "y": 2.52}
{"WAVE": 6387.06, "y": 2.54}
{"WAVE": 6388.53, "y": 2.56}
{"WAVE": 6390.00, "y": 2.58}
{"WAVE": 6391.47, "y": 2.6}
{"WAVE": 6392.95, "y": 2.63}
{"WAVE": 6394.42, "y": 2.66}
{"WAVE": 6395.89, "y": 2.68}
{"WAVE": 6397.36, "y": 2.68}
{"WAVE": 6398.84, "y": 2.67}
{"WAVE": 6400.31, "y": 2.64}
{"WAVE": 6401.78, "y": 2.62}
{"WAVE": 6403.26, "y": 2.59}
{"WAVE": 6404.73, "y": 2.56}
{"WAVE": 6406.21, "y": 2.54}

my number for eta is 2.34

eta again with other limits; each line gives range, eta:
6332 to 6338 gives 2.57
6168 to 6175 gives 2.36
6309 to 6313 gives 2.36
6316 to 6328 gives 2.46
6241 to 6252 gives 2.49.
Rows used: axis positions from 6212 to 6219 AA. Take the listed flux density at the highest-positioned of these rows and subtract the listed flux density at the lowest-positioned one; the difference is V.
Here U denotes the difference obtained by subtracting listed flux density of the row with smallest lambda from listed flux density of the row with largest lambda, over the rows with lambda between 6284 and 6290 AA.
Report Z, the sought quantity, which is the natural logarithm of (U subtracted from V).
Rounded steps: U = -0.04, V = 0.070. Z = -2.2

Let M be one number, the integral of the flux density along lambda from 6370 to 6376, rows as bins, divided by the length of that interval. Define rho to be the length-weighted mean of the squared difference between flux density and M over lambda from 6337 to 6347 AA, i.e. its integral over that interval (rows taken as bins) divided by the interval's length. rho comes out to 0.006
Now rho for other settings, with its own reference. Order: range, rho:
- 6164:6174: 0.067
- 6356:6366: 0.034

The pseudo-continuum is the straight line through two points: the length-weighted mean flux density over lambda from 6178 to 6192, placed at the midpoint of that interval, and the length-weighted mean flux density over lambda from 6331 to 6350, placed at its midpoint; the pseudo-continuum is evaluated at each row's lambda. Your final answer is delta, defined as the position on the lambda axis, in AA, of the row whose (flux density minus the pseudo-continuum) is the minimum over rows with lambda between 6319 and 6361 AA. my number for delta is 6357.72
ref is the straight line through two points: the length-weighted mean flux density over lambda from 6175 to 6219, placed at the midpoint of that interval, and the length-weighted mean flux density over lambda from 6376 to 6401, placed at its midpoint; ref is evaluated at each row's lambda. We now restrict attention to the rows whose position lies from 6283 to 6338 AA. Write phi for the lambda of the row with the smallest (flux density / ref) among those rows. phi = 6290.73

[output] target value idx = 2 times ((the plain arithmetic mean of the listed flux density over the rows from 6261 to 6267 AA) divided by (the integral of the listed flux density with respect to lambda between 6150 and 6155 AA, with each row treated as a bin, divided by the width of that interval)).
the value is 2.06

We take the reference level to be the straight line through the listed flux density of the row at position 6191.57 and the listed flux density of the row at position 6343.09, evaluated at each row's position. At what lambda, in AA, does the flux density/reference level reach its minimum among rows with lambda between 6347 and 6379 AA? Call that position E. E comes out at 6357.72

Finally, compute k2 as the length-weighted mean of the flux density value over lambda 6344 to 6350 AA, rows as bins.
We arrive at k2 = 2.48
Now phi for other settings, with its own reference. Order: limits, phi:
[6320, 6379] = 6357.72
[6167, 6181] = 6168.81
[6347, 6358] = 6357.72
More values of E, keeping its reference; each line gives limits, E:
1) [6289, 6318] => 6290.73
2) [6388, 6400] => 6388.53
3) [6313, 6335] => 6315.40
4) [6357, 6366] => 6357.72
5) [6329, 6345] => 6344.55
